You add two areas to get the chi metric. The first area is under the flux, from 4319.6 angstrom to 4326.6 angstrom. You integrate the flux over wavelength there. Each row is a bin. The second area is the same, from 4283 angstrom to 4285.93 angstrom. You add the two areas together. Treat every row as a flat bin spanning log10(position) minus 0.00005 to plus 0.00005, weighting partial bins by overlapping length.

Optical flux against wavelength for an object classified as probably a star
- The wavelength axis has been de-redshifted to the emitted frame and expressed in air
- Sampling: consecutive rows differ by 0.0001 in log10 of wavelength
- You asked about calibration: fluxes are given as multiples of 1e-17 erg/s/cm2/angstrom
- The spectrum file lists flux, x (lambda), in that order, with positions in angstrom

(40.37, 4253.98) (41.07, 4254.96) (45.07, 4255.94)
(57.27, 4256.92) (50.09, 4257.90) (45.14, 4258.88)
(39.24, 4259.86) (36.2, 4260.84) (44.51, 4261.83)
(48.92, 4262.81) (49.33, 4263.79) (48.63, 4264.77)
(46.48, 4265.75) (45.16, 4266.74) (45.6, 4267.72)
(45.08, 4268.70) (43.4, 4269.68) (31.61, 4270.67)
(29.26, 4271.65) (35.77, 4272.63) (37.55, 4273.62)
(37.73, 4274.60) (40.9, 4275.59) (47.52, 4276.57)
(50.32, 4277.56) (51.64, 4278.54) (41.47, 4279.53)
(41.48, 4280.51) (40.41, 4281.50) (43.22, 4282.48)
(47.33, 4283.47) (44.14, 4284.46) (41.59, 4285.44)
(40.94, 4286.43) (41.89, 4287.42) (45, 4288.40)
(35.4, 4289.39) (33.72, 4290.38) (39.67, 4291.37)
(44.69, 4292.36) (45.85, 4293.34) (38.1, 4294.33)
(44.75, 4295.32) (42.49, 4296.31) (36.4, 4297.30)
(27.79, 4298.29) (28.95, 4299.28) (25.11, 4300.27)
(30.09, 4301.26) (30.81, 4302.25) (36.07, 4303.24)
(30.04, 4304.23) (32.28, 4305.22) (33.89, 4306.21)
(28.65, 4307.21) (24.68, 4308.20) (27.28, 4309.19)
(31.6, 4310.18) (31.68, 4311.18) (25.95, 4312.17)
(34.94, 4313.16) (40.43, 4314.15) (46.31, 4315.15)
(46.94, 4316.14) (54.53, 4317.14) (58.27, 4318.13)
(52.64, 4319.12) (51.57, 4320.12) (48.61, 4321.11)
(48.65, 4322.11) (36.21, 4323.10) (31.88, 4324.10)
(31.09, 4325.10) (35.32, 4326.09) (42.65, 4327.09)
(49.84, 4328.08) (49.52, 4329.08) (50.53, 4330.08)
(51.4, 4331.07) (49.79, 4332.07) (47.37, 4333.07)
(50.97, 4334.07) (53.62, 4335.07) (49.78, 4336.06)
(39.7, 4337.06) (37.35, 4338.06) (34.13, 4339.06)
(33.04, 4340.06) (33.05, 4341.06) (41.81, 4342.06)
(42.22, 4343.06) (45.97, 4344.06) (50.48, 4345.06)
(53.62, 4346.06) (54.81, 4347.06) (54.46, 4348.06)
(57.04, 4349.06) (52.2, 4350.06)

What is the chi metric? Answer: 413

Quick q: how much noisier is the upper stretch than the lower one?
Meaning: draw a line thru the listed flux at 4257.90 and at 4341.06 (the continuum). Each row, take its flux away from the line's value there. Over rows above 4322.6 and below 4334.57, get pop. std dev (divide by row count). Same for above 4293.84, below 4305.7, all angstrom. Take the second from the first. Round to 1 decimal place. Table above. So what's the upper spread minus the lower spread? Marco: 2.9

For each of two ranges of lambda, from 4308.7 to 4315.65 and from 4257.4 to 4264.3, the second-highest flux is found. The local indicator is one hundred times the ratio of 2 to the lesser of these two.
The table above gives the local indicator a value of 4.95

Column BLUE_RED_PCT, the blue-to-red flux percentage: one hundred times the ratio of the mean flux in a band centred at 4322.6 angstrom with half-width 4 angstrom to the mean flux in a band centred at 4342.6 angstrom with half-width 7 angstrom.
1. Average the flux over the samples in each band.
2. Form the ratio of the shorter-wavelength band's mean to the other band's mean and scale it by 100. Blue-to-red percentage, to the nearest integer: 94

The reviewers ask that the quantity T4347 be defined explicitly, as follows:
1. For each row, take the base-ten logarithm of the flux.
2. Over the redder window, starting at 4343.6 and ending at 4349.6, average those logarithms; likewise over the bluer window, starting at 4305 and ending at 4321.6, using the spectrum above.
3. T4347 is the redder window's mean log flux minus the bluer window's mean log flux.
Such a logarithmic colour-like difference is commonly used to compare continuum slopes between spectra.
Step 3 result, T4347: 0.142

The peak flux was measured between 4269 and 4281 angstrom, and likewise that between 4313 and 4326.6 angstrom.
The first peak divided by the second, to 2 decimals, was 0.89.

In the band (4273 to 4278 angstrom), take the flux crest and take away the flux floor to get 13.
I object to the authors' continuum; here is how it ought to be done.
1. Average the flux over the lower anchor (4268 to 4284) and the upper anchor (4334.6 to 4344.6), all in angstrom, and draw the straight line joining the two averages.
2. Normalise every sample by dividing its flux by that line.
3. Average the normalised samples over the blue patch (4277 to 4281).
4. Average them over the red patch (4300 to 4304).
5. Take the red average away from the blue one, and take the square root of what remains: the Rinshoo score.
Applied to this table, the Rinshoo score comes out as 0.61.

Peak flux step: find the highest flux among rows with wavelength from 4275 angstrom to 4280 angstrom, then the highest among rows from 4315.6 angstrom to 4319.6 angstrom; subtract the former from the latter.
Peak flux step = 7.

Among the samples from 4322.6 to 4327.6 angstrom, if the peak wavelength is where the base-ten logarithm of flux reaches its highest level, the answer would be 4327.09 angstrom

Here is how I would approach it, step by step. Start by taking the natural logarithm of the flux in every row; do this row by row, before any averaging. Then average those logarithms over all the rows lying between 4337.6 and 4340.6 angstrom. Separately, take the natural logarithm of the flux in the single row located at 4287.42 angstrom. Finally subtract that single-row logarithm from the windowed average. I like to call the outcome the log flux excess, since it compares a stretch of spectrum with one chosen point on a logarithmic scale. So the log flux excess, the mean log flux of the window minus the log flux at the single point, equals -0.2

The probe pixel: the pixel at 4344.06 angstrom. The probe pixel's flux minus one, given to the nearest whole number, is 45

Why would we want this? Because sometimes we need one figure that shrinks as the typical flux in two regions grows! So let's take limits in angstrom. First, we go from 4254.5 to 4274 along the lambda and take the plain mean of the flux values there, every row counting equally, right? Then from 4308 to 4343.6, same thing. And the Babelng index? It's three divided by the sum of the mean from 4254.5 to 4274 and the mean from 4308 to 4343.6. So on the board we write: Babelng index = 0.0351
